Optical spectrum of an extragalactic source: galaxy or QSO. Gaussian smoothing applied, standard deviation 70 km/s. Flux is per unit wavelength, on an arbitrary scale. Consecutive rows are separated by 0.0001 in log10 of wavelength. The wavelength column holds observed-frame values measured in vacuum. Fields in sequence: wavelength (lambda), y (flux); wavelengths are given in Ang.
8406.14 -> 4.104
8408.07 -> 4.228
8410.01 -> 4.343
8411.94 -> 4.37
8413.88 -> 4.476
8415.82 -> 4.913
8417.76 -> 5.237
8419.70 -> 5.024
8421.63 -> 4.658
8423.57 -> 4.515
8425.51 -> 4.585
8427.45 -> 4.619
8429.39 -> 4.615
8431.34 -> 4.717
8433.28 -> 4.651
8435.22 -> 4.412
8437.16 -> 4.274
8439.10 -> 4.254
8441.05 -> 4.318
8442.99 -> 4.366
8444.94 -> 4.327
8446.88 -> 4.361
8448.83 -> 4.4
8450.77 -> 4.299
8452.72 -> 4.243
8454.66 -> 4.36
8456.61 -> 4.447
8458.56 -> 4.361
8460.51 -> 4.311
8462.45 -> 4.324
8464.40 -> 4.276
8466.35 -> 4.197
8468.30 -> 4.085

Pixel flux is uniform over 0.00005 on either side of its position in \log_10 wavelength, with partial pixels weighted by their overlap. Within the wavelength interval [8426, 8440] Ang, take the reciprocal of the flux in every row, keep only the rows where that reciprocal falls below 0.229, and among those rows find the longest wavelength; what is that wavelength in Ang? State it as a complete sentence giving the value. 8435.22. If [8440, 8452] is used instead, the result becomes 8448.83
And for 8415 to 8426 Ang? 8425.51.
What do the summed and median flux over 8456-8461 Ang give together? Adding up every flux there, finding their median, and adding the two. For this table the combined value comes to 17.5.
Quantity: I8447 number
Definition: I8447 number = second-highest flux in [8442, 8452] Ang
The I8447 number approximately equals 4.366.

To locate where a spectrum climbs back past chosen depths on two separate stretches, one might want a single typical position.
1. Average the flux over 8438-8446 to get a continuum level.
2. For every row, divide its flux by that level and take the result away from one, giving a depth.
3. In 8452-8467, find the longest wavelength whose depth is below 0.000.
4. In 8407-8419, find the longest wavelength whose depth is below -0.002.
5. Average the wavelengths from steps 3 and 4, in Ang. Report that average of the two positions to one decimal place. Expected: 8440.1 Ang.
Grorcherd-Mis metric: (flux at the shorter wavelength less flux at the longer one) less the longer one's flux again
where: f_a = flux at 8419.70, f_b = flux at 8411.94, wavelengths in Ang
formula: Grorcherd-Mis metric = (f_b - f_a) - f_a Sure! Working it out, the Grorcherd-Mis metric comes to -5.7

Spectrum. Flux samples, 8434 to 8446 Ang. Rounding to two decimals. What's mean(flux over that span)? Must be 4.33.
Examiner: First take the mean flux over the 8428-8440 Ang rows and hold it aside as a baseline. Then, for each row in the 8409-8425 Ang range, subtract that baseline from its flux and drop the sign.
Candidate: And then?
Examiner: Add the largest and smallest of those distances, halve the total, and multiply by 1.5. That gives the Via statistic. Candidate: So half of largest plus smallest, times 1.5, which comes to 0.57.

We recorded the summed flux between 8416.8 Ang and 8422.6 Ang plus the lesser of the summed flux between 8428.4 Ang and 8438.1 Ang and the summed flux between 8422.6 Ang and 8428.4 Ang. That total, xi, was 29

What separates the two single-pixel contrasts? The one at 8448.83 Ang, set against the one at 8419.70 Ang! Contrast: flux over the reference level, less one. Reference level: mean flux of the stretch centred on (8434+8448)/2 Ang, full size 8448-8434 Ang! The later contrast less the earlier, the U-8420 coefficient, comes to -0.14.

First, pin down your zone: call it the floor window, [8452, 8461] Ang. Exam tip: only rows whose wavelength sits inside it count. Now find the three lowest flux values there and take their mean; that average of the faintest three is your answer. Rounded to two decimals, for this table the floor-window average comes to 4.30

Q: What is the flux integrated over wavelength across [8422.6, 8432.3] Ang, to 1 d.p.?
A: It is 44.7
